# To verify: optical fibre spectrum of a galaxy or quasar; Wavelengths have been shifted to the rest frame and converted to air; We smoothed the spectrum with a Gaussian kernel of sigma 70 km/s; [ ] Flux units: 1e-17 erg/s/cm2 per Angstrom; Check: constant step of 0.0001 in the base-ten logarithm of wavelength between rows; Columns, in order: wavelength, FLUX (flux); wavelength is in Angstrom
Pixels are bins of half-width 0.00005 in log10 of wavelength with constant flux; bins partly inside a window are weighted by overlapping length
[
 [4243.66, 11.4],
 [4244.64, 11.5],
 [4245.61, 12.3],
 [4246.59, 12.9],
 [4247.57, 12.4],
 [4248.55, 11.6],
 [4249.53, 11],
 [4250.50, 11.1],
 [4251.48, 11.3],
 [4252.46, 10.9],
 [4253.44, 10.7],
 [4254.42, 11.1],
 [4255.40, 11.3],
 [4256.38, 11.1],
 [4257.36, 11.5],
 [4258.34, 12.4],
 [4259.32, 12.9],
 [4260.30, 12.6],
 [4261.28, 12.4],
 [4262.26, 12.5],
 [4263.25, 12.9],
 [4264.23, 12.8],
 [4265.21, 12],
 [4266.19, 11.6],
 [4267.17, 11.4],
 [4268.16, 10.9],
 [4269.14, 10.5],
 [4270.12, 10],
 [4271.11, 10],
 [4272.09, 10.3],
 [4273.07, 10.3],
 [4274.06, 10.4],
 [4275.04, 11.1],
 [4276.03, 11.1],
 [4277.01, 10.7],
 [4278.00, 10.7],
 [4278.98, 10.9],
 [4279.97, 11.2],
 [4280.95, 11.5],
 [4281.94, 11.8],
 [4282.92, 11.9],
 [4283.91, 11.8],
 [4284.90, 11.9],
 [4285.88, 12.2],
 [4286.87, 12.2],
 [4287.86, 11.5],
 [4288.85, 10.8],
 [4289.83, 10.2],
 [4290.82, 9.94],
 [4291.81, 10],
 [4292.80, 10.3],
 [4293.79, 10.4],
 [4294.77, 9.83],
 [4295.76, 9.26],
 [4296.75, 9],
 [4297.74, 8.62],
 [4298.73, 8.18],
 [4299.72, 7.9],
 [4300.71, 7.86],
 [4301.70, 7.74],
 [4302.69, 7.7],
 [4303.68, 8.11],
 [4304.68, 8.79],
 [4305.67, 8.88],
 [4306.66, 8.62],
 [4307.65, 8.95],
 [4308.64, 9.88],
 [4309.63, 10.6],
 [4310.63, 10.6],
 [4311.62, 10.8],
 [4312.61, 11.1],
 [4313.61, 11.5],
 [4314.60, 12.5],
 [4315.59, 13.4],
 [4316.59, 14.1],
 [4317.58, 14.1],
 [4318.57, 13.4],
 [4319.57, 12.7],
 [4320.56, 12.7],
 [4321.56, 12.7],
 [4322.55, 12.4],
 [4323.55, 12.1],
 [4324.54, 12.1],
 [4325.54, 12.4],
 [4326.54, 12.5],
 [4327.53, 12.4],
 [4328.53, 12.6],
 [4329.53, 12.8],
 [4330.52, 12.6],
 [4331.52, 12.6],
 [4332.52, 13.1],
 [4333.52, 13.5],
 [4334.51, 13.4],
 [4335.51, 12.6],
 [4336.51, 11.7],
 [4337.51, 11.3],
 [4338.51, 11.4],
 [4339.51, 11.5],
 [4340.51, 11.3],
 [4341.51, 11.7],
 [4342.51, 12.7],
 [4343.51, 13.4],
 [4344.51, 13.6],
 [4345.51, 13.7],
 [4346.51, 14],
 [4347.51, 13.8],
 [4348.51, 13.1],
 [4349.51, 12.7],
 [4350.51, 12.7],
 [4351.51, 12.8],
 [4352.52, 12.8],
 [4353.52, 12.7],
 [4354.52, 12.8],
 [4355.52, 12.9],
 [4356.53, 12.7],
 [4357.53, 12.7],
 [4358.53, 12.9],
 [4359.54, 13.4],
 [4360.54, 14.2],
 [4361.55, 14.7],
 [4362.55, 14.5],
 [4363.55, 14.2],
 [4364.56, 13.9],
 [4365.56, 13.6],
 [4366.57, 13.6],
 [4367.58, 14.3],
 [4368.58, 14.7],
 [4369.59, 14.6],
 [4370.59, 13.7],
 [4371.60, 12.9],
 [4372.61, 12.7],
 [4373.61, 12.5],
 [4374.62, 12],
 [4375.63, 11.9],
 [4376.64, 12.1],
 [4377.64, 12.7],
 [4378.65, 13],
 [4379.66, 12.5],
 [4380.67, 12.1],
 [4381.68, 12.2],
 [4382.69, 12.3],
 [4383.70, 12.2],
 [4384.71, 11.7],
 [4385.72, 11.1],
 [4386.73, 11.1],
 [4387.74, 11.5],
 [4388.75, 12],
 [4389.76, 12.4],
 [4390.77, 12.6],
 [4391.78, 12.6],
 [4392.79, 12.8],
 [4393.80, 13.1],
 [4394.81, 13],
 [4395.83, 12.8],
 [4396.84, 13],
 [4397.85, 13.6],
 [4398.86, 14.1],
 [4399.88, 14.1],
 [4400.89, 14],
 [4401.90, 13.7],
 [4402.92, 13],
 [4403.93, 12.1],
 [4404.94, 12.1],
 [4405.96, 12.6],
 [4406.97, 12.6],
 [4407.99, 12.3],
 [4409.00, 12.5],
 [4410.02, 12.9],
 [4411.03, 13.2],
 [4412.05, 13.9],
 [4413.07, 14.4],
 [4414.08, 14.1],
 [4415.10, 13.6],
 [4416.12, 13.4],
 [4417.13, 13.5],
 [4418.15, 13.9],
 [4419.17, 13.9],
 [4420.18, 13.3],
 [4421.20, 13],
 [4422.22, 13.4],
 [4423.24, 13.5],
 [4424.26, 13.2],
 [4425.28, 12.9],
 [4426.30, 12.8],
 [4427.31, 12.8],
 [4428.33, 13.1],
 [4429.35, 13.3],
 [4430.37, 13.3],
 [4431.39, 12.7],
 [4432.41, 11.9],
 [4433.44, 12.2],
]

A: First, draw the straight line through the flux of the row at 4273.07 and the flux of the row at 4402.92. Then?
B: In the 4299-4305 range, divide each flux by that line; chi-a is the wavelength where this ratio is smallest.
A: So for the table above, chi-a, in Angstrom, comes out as 4302.69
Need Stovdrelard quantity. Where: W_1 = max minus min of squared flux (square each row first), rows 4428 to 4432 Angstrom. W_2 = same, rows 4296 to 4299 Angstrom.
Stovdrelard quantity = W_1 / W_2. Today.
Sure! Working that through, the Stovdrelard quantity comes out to 1.1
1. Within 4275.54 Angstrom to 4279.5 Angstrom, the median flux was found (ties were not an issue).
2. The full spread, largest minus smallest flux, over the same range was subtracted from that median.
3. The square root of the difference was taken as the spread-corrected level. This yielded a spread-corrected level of 3.22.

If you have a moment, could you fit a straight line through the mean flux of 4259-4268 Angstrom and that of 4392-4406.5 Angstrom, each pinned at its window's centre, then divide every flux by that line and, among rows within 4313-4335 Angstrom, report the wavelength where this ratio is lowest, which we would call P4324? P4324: 4313.61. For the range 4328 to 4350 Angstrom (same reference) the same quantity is 4340.51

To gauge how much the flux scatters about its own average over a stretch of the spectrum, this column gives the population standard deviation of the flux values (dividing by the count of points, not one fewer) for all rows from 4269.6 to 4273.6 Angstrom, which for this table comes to 0.15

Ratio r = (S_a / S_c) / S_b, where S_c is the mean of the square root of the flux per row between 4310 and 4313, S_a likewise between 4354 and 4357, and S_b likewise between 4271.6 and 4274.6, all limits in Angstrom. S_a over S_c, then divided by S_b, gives 0.338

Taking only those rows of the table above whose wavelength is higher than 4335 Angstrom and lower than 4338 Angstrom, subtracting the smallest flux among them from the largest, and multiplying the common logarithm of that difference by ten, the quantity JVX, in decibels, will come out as 1.1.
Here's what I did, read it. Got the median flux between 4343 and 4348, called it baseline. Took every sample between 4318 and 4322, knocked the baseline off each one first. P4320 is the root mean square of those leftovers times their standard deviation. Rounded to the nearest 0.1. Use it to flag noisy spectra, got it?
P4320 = 0.3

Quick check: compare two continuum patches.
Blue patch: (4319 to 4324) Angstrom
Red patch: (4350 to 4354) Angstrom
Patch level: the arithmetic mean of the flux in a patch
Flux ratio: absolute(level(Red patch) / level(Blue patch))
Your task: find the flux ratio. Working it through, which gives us 1.02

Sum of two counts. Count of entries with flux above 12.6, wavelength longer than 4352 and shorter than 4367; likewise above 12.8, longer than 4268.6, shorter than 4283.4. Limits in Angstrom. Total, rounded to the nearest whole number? 15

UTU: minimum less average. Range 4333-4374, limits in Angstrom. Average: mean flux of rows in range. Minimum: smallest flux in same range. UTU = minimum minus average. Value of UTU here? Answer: -1.8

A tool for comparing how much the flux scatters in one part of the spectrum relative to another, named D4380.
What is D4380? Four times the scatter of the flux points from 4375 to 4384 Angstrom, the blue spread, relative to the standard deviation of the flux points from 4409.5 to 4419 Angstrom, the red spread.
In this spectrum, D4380 2.9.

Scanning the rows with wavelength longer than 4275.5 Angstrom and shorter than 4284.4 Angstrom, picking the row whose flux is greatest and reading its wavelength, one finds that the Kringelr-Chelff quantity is 4282.92 Angstrom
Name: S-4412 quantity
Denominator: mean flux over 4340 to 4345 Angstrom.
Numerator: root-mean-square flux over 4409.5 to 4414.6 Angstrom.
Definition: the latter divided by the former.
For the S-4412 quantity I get 1.09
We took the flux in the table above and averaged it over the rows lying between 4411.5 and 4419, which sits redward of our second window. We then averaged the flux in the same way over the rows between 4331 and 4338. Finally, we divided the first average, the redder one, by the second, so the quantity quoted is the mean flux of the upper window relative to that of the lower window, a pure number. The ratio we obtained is 1.10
